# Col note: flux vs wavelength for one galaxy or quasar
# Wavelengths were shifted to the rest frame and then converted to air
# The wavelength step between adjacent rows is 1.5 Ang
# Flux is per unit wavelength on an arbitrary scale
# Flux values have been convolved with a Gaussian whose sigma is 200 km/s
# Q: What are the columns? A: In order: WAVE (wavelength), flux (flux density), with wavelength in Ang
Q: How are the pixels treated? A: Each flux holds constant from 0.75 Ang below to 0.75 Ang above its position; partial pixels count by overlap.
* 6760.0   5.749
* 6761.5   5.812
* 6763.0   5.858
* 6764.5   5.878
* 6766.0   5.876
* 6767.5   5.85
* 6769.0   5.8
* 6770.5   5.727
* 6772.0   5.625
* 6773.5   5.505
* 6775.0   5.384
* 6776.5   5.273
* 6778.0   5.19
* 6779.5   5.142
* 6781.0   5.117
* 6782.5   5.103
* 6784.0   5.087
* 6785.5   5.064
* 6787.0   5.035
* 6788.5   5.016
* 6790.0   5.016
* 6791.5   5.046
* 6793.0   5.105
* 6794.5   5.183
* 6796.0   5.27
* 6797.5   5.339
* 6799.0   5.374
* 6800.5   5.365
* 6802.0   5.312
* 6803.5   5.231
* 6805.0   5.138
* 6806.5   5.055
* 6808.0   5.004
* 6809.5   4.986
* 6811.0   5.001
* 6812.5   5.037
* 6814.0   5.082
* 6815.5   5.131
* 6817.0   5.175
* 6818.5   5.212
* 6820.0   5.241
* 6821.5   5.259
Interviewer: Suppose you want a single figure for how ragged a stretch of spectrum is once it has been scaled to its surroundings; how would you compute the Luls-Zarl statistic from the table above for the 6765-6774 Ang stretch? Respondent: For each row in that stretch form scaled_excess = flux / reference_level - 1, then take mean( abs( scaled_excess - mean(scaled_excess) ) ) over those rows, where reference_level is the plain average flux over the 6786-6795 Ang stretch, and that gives 0.022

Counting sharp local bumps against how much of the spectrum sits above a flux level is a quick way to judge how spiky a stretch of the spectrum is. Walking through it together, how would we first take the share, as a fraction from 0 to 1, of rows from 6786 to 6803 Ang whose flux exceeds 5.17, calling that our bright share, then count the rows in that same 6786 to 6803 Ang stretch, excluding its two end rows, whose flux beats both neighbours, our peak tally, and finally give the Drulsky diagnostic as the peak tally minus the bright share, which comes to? 0.45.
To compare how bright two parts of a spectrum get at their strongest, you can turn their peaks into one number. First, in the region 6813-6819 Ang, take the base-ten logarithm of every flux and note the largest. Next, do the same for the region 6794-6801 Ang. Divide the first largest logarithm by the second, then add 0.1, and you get 1.08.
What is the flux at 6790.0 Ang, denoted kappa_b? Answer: 5.016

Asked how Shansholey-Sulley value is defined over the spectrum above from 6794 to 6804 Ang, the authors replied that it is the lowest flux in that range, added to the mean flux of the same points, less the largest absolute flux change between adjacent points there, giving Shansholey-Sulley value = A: 10.4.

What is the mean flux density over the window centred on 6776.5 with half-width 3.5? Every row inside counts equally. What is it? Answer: 5.30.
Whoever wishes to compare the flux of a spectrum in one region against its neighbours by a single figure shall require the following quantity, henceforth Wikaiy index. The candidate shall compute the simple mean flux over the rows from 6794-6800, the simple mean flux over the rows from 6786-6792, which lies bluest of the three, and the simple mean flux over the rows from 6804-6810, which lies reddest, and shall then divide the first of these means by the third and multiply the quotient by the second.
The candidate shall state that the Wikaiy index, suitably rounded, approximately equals 5.27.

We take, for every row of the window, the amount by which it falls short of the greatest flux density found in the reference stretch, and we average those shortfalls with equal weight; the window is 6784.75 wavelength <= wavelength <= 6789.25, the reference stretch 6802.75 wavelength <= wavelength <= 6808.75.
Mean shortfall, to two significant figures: 0.19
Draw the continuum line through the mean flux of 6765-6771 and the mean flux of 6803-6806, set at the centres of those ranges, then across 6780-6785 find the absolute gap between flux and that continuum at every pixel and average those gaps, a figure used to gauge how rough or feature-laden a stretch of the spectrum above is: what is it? 0.46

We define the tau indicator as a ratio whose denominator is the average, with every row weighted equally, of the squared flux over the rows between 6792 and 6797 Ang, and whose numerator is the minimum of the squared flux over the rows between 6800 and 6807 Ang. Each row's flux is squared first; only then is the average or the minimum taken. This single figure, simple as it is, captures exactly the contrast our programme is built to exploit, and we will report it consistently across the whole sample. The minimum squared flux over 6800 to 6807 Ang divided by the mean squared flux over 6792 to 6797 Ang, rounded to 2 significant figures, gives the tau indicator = 0.95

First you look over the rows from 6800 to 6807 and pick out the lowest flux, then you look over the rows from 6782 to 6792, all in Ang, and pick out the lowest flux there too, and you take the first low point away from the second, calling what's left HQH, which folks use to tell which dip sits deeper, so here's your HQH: -0.04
